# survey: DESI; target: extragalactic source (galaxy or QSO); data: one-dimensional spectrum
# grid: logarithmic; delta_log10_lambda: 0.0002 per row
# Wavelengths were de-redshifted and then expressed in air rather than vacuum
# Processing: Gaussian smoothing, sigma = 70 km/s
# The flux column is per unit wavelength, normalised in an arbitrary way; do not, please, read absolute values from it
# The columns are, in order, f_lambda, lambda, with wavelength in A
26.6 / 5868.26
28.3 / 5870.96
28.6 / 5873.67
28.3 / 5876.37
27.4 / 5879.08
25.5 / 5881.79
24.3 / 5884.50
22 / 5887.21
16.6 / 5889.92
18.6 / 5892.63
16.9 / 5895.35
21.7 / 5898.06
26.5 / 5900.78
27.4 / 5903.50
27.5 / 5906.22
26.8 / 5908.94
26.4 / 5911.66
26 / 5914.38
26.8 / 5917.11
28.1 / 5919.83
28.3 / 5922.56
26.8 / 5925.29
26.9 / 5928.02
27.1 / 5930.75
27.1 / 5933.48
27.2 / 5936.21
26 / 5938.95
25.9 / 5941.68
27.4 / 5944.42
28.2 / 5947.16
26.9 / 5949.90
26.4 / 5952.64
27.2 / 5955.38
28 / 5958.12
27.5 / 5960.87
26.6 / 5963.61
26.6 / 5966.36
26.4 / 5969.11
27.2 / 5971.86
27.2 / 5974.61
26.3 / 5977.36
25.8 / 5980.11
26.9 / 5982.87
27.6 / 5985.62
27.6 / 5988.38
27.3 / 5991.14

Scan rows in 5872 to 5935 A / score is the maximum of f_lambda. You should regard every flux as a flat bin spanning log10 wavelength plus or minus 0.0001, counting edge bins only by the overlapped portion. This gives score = 28.6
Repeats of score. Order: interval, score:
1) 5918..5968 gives 28.3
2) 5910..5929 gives 28.3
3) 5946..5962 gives 28.2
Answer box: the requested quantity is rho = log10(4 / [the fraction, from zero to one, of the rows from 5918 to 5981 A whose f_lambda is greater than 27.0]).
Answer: 0.88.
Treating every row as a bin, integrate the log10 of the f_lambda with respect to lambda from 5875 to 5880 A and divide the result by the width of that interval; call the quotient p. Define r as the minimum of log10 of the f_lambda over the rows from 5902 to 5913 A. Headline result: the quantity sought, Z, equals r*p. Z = 2.06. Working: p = 1.45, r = 1.42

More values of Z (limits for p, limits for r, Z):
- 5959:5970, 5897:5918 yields 1.91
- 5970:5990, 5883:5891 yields 1.75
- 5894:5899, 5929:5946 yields 1.81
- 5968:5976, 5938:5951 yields 2.02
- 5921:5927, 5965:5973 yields 2.04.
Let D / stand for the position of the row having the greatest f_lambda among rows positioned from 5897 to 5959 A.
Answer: 5922.56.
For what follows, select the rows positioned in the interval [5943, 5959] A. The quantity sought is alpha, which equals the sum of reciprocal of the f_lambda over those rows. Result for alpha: 0.219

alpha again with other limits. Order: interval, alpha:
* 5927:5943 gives 0.225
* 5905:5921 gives 0.223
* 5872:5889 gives 0.233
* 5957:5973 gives 0.222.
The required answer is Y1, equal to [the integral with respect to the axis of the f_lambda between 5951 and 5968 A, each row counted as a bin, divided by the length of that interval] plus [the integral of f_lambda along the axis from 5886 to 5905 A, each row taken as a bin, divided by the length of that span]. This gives 48.5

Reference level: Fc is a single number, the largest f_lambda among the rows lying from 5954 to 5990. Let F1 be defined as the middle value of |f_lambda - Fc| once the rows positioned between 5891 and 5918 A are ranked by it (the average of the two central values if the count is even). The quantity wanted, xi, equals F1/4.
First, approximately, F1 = 1.55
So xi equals 0.39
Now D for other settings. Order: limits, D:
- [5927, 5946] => 5944.42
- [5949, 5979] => 5958.12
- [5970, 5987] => 5985.62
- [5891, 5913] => 5906.22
